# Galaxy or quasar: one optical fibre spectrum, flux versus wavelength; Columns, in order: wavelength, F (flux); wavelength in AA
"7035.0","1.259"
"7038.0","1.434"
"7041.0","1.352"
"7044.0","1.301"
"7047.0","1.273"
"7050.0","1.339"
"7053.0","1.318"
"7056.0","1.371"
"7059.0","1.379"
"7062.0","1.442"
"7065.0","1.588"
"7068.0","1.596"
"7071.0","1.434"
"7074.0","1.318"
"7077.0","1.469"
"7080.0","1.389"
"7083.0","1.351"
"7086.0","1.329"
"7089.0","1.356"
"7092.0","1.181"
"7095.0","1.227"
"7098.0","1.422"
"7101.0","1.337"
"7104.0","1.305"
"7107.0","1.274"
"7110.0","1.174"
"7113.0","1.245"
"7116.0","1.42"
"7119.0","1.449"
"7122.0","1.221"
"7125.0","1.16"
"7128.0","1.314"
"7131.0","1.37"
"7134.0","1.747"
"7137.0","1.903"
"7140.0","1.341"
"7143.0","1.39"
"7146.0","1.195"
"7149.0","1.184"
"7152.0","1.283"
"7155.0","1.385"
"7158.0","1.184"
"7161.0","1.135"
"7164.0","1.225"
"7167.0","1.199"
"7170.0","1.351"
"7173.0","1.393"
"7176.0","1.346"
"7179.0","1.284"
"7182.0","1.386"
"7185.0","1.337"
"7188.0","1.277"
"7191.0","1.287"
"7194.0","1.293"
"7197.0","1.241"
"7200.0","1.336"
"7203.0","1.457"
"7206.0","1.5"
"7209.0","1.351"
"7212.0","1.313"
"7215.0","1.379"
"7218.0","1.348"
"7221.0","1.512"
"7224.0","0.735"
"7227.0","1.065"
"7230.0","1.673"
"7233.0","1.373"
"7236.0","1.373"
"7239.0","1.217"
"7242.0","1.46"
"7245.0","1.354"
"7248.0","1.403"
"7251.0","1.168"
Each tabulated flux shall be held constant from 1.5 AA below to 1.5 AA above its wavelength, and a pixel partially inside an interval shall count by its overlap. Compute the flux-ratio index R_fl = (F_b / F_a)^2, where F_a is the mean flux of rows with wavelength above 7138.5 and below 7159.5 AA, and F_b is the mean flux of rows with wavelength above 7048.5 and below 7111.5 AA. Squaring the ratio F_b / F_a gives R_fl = 1.13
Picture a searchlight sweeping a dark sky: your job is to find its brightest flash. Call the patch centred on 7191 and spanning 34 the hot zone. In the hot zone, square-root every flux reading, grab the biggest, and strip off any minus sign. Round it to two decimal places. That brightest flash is 1.22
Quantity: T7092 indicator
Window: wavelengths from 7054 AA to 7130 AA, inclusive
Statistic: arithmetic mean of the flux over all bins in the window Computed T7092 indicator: 1.35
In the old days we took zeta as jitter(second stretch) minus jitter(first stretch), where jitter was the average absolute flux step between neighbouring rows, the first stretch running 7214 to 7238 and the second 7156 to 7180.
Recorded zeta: -0.25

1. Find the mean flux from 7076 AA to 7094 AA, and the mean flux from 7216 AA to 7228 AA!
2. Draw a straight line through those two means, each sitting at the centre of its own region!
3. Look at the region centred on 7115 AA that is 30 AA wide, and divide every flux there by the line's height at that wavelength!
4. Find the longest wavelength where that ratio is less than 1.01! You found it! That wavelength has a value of 7125.0 AA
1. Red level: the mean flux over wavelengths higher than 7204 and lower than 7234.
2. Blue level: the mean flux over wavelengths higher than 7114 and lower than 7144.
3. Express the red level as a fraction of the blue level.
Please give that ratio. 0.93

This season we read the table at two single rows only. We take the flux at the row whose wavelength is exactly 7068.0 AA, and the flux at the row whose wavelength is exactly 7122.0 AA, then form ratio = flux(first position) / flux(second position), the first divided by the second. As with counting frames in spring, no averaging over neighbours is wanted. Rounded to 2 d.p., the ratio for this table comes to 1.31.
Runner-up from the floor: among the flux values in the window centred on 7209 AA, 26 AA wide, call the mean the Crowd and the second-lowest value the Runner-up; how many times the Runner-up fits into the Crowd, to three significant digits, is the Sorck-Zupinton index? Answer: 1.05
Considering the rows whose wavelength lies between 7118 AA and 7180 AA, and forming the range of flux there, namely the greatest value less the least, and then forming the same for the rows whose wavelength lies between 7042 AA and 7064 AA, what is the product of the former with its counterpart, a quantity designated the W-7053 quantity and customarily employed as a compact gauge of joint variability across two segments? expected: 0.13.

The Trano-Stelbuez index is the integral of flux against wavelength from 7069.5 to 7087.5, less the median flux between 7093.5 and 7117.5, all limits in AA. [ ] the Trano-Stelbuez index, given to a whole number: 24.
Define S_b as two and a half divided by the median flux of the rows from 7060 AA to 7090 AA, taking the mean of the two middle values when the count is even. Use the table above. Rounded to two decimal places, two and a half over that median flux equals 1.77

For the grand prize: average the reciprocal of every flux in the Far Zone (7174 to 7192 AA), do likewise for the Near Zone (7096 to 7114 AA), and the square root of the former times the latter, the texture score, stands 0.767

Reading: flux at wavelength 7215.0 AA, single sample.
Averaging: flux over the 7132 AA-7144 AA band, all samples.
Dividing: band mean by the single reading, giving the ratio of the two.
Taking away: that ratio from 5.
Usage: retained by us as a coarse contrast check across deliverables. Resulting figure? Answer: 3.84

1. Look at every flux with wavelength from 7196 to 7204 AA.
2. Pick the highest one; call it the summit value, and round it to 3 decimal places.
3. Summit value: 1.457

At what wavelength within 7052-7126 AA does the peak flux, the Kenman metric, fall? 7068.0 AA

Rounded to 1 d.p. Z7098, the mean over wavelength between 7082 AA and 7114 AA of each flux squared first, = 1.7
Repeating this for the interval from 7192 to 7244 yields 1.8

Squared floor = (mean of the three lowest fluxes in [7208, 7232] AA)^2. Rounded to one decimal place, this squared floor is 1.1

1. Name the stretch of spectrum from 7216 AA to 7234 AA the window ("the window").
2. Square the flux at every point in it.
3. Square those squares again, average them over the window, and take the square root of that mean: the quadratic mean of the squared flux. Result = 1.89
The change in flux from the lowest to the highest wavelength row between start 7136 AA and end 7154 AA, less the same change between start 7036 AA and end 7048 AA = -0.5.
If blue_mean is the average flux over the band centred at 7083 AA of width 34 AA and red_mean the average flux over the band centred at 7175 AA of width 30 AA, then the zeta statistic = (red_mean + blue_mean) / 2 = 1.33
